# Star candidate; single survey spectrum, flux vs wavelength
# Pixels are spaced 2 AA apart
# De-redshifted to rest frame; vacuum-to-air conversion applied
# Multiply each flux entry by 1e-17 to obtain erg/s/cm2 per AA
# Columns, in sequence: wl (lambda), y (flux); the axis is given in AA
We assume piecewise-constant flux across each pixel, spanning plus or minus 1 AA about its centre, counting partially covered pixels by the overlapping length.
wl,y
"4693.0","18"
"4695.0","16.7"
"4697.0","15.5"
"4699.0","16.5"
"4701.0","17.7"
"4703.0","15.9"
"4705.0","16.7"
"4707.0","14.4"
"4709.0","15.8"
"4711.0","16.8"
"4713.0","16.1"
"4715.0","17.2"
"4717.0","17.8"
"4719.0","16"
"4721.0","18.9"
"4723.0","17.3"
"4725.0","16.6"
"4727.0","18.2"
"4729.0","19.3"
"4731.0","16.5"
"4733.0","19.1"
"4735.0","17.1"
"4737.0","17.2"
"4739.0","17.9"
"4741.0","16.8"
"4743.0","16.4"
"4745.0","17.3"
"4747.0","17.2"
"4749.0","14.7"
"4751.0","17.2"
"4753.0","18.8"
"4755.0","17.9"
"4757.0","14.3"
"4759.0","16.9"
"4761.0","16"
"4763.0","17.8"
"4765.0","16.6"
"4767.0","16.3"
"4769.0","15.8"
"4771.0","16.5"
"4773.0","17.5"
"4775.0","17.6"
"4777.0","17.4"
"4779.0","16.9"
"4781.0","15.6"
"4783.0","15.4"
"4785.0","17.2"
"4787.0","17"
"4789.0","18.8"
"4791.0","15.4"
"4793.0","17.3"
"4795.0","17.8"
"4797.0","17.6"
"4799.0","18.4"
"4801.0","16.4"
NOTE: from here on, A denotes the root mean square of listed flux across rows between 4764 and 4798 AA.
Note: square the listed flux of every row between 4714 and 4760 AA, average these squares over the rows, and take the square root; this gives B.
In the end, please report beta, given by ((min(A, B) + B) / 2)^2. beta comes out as 292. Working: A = 16.9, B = 17.3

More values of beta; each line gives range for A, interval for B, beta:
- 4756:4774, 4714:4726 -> 285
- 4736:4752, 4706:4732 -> 287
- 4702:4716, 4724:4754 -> 281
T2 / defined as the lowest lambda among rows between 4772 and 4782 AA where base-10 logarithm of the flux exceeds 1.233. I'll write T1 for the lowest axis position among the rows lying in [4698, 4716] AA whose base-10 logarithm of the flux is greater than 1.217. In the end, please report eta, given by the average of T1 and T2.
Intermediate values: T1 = 4699.0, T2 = 4773.0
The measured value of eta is 4736 AA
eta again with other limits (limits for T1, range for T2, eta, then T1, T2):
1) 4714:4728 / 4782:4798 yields 4750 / 4715.0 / 4785.0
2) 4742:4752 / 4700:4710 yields 4723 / 4745.0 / 4701.0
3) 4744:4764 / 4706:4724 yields 4730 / 4745.0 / 4715.0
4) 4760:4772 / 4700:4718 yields 4732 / 4763.0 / 4701.0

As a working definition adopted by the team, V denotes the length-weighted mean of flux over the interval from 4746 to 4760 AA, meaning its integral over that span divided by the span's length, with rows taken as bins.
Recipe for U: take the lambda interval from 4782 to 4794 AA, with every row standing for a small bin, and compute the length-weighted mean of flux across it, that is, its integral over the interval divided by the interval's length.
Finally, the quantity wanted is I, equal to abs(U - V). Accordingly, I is 0.1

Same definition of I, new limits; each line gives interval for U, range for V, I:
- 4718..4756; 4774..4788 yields 0.7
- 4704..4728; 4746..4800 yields 0.1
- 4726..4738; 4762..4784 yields 1.2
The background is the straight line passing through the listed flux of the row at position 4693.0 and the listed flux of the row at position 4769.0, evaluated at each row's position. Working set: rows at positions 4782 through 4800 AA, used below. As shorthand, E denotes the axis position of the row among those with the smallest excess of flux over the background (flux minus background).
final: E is 4783.0 AA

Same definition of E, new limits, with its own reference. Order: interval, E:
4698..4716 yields 4707.0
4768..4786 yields 4769.0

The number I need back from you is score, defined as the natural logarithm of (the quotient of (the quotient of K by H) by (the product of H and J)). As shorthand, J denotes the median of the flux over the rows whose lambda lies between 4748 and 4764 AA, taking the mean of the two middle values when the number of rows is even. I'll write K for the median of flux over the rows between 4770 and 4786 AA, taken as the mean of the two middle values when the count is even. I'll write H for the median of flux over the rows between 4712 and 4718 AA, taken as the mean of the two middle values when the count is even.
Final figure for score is -5.69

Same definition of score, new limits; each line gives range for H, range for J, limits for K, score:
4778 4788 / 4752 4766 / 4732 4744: -5.64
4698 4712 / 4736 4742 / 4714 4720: -5.61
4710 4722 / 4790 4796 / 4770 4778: -5.66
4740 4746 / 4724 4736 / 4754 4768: -5.70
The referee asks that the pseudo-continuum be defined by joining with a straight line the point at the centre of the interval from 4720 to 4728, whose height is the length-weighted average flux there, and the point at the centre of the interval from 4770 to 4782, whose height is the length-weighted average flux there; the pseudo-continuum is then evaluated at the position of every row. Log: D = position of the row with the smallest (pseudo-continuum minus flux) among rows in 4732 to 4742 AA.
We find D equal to 4733.0 AA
